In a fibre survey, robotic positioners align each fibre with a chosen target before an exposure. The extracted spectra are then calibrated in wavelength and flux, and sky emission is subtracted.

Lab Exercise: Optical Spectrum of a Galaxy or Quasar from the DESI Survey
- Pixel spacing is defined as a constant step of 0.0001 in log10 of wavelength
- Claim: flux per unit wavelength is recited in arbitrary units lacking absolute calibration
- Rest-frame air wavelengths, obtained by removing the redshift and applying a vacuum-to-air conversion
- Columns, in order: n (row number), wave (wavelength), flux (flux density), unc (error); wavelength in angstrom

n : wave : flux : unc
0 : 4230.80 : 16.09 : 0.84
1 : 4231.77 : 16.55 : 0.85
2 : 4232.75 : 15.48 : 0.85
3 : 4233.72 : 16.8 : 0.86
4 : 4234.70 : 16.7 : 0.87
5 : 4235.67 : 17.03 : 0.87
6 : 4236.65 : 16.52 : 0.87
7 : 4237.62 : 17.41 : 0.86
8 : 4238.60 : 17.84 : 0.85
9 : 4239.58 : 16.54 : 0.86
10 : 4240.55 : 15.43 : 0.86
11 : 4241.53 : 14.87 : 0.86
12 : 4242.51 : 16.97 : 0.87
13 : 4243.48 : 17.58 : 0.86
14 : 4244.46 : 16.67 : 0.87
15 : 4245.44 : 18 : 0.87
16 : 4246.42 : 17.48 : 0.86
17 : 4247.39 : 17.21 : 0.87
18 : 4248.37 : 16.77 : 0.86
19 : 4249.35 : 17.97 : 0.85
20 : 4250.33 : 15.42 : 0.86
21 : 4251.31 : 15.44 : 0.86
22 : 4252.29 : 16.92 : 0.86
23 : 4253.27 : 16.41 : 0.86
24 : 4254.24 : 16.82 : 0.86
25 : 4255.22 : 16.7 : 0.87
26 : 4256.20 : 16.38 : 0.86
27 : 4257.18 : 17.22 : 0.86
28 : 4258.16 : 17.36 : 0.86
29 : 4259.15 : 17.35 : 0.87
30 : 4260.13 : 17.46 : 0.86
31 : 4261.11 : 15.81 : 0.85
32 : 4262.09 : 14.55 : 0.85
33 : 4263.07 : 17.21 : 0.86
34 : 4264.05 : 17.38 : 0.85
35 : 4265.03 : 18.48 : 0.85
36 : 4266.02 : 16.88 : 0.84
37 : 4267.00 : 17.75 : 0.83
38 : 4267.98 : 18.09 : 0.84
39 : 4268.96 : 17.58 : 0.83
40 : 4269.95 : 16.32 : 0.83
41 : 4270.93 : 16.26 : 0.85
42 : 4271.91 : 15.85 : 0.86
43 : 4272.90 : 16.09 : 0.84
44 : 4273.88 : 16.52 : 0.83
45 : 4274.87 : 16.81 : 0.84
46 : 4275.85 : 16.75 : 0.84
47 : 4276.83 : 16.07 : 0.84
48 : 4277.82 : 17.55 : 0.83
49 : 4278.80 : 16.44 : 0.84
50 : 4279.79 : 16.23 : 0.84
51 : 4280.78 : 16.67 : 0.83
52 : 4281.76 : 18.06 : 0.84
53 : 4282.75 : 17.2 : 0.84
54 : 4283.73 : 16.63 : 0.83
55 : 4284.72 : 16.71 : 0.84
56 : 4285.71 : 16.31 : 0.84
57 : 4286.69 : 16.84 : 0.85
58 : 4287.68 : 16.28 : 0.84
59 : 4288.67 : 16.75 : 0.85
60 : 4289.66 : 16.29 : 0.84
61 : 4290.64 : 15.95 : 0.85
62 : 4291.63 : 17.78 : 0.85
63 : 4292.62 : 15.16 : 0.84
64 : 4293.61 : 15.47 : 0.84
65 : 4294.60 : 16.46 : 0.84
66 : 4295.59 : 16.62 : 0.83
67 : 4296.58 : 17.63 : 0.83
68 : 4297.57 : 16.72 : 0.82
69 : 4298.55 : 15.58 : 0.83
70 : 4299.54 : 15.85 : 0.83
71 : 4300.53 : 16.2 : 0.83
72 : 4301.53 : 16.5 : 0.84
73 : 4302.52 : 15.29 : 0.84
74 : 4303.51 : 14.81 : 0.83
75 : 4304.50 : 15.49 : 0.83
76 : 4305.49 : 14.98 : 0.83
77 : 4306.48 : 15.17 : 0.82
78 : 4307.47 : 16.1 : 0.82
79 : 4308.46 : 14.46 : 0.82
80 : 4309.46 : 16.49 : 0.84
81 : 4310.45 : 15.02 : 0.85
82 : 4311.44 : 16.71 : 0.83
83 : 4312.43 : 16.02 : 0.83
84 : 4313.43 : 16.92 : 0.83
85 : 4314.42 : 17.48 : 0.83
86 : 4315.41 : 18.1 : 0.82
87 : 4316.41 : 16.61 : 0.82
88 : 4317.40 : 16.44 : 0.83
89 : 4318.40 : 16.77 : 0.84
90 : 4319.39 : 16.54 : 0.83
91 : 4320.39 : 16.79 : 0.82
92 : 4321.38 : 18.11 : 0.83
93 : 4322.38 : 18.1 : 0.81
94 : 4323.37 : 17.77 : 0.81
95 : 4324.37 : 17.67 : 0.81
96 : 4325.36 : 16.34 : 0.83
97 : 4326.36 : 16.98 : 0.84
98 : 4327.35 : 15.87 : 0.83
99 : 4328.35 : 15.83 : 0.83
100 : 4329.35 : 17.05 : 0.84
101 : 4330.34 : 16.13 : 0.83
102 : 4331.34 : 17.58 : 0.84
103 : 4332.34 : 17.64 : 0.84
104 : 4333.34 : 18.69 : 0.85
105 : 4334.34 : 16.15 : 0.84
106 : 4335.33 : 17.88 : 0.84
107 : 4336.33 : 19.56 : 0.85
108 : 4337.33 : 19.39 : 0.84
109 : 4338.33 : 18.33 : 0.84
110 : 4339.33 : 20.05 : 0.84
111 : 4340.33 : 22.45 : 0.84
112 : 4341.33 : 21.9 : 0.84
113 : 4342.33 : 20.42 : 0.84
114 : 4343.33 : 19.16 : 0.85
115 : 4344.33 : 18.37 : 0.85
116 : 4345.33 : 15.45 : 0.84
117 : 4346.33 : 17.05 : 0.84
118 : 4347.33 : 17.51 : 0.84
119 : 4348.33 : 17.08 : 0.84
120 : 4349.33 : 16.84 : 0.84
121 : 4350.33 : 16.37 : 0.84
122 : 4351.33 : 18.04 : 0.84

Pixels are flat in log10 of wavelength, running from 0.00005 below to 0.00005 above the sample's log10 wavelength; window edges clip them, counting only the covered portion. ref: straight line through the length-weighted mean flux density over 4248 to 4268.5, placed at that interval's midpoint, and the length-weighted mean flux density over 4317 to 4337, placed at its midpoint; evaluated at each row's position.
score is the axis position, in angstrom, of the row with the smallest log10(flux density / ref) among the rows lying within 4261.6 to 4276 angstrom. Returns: 4262.09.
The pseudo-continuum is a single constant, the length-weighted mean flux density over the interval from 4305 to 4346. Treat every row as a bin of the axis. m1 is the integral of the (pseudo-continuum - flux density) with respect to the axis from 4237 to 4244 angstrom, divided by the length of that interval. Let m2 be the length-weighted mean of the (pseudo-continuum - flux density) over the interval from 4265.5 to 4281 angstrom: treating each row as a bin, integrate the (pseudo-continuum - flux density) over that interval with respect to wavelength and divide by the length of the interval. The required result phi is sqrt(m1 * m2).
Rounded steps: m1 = 0.74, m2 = 0.66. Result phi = 0.70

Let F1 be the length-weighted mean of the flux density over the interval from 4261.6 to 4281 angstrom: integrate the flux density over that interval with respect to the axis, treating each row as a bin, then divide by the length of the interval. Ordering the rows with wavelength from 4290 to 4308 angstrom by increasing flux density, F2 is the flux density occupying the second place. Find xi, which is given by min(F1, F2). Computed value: 15.0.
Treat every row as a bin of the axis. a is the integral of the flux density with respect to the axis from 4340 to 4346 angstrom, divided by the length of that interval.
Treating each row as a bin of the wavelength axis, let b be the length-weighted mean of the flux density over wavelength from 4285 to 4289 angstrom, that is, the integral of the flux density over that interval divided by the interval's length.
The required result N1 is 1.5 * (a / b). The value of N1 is 1.77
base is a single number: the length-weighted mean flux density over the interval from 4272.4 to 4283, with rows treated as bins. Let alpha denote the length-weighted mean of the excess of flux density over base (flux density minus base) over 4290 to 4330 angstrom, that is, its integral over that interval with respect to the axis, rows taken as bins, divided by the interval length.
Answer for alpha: -0.35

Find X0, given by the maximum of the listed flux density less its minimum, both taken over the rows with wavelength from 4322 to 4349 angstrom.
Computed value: 7.0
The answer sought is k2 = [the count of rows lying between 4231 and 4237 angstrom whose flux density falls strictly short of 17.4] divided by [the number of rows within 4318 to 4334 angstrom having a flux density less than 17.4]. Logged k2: 0.7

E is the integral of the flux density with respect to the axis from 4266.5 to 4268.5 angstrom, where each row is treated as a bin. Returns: 36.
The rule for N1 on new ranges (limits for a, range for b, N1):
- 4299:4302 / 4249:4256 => 1.47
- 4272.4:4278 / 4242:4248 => 1.44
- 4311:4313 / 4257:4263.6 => 1.47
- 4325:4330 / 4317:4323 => 1.44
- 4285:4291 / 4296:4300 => 1.50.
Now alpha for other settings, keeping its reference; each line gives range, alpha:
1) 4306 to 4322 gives -0.25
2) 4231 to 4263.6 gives -0.05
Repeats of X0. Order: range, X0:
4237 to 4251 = 3.1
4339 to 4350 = 7.0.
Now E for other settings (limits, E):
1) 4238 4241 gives 50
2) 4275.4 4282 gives 111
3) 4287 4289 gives 33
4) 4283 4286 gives 50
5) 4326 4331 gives 82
